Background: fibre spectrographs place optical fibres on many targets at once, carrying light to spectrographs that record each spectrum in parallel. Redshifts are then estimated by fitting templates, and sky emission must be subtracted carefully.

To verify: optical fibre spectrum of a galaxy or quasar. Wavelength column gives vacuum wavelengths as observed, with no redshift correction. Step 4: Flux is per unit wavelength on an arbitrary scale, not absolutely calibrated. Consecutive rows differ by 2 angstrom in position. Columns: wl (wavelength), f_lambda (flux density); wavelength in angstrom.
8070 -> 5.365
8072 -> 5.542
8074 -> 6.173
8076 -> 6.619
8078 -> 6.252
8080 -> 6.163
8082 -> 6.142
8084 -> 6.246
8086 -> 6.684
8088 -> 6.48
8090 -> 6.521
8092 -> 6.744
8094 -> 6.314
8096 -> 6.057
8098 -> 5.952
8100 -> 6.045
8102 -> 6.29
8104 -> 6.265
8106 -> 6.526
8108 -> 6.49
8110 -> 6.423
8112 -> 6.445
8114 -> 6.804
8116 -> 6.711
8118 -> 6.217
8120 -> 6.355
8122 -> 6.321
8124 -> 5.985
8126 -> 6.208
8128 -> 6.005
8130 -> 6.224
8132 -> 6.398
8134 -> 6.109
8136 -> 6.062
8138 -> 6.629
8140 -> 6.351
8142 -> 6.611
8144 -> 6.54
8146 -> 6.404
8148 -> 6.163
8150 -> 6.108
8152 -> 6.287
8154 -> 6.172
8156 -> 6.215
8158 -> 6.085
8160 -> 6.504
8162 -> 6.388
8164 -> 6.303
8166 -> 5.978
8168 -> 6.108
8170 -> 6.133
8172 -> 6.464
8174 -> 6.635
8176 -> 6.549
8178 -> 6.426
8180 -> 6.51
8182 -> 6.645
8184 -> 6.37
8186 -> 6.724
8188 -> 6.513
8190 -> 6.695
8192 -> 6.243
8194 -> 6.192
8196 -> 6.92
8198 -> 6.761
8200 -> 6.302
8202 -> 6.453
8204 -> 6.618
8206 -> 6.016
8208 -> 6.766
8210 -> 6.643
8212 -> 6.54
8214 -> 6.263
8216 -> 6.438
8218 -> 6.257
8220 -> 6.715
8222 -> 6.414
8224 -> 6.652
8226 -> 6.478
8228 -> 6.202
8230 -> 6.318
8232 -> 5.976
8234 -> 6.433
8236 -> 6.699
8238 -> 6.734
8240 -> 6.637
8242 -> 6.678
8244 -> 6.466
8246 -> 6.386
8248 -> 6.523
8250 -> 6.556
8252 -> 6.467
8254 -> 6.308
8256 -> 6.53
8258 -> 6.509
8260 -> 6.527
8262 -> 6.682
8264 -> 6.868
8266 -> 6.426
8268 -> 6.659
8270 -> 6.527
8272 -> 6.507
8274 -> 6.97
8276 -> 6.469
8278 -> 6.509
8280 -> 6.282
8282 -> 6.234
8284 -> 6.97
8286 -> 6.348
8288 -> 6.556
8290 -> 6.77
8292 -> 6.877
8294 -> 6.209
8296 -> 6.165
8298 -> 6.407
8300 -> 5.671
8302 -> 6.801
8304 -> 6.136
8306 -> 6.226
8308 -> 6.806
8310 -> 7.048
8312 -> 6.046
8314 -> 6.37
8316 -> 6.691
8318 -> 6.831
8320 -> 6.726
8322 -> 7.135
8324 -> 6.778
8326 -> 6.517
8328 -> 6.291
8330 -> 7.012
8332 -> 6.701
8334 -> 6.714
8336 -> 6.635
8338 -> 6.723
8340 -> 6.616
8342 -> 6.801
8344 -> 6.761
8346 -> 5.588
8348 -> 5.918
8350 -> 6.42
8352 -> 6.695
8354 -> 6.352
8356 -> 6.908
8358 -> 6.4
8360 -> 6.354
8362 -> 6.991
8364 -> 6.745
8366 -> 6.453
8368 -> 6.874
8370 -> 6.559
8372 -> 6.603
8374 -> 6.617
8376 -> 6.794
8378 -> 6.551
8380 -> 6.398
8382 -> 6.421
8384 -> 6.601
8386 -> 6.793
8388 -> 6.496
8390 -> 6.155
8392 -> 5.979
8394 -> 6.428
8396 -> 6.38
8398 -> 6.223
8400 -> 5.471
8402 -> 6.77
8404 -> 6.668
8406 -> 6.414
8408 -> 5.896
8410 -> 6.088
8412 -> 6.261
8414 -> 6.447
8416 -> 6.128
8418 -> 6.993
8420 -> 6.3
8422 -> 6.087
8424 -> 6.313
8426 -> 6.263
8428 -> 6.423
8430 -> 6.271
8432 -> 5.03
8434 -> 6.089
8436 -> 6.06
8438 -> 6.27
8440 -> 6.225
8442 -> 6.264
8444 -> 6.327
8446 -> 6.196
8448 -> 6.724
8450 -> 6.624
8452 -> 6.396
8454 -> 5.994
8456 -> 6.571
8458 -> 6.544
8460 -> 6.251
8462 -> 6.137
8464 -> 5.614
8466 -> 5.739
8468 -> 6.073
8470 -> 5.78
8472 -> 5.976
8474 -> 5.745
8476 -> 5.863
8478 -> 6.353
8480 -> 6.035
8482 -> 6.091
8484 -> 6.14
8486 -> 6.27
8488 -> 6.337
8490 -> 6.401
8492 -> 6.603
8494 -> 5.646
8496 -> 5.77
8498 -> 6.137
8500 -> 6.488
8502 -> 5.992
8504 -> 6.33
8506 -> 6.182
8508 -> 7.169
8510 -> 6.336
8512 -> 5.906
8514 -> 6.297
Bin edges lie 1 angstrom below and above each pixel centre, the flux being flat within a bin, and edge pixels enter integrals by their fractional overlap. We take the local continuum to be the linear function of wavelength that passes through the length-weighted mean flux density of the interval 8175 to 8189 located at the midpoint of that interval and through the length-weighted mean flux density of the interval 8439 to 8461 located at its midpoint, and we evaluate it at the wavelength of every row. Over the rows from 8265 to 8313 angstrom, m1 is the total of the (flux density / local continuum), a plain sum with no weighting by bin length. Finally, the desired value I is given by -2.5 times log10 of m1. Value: -3.45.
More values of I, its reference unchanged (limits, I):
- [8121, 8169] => -3.40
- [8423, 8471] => -3.42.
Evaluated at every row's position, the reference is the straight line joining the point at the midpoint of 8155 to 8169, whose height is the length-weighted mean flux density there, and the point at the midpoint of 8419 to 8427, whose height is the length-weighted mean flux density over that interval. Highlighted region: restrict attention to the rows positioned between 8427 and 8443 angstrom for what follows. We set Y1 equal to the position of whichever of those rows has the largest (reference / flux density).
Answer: 8432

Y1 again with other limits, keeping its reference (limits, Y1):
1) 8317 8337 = 8328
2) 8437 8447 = 8446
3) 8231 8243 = 8232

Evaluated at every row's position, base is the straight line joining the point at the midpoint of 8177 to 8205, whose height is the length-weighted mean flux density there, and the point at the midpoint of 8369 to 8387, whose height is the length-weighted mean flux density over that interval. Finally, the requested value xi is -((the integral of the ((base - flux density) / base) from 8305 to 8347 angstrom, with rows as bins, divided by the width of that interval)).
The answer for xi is 0.007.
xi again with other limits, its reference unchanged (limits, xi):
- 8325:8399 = -0.009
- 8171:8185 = -0.001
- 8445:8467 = -0.055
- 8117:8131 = -0.048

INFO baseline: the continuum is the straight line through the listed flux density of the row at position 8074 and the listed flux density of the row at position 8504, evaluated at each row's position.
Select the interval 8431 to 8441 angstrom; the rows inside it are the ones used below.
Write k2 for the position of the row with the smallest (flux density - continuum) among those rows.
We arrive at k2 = 8432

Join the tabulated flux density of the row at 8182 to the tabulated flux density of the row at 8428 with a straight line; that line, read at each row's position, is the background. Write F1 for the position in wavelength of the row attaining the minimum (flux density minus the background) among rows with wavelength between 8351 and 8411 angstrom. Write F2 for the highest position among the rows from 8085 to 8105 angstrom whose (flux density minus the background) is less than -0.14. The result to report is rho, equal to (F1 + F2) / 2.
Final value 8252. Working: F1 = 8400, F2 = 8104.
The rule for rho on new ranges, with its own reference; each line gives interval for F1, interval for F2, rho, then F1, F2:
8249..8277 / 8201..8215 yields 8234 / 8254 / 8214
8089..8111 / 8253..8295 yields 8196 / 8098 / 8294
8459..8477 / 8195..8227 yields 8343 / 8464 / 8222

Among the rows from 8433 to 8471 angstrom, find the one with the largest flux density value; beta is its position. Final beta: 8448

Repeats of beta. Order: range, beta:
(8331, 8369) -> 8362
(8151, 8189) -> 8186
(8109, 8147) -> 8114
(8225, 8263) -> 8238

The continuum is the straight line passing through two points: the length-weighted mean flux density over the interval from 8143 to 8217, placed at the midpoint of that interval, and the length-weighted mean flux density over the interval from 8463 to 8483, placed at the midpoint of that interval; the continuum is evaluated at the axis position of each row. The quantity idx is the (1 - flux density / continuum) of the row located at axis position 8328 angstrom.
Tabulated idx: -0.02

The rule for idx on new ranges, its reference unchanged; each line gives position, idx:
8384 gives -0.09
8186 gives -0.05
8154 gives 0.04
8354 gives -0.04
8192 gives 0.02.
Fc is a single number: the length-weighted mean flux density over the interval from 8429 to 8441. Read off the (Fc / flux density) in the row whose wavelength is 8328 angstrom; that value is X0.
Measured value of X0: 0.95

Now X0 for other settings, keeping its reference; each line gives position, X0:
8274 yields 0.86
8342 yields 0.88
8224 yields 0.90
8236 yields 0.89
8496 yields 1.04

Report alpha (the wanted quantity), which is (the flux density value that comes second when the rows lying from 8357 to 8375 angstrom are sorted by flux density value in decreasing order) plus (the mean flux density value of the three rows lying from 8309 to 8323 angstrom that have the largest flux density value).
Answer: 13.9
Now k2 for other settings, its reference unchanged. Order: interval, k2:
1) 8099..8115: 8100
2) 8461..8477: 8464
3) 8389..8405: 8400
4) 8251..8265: 8254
